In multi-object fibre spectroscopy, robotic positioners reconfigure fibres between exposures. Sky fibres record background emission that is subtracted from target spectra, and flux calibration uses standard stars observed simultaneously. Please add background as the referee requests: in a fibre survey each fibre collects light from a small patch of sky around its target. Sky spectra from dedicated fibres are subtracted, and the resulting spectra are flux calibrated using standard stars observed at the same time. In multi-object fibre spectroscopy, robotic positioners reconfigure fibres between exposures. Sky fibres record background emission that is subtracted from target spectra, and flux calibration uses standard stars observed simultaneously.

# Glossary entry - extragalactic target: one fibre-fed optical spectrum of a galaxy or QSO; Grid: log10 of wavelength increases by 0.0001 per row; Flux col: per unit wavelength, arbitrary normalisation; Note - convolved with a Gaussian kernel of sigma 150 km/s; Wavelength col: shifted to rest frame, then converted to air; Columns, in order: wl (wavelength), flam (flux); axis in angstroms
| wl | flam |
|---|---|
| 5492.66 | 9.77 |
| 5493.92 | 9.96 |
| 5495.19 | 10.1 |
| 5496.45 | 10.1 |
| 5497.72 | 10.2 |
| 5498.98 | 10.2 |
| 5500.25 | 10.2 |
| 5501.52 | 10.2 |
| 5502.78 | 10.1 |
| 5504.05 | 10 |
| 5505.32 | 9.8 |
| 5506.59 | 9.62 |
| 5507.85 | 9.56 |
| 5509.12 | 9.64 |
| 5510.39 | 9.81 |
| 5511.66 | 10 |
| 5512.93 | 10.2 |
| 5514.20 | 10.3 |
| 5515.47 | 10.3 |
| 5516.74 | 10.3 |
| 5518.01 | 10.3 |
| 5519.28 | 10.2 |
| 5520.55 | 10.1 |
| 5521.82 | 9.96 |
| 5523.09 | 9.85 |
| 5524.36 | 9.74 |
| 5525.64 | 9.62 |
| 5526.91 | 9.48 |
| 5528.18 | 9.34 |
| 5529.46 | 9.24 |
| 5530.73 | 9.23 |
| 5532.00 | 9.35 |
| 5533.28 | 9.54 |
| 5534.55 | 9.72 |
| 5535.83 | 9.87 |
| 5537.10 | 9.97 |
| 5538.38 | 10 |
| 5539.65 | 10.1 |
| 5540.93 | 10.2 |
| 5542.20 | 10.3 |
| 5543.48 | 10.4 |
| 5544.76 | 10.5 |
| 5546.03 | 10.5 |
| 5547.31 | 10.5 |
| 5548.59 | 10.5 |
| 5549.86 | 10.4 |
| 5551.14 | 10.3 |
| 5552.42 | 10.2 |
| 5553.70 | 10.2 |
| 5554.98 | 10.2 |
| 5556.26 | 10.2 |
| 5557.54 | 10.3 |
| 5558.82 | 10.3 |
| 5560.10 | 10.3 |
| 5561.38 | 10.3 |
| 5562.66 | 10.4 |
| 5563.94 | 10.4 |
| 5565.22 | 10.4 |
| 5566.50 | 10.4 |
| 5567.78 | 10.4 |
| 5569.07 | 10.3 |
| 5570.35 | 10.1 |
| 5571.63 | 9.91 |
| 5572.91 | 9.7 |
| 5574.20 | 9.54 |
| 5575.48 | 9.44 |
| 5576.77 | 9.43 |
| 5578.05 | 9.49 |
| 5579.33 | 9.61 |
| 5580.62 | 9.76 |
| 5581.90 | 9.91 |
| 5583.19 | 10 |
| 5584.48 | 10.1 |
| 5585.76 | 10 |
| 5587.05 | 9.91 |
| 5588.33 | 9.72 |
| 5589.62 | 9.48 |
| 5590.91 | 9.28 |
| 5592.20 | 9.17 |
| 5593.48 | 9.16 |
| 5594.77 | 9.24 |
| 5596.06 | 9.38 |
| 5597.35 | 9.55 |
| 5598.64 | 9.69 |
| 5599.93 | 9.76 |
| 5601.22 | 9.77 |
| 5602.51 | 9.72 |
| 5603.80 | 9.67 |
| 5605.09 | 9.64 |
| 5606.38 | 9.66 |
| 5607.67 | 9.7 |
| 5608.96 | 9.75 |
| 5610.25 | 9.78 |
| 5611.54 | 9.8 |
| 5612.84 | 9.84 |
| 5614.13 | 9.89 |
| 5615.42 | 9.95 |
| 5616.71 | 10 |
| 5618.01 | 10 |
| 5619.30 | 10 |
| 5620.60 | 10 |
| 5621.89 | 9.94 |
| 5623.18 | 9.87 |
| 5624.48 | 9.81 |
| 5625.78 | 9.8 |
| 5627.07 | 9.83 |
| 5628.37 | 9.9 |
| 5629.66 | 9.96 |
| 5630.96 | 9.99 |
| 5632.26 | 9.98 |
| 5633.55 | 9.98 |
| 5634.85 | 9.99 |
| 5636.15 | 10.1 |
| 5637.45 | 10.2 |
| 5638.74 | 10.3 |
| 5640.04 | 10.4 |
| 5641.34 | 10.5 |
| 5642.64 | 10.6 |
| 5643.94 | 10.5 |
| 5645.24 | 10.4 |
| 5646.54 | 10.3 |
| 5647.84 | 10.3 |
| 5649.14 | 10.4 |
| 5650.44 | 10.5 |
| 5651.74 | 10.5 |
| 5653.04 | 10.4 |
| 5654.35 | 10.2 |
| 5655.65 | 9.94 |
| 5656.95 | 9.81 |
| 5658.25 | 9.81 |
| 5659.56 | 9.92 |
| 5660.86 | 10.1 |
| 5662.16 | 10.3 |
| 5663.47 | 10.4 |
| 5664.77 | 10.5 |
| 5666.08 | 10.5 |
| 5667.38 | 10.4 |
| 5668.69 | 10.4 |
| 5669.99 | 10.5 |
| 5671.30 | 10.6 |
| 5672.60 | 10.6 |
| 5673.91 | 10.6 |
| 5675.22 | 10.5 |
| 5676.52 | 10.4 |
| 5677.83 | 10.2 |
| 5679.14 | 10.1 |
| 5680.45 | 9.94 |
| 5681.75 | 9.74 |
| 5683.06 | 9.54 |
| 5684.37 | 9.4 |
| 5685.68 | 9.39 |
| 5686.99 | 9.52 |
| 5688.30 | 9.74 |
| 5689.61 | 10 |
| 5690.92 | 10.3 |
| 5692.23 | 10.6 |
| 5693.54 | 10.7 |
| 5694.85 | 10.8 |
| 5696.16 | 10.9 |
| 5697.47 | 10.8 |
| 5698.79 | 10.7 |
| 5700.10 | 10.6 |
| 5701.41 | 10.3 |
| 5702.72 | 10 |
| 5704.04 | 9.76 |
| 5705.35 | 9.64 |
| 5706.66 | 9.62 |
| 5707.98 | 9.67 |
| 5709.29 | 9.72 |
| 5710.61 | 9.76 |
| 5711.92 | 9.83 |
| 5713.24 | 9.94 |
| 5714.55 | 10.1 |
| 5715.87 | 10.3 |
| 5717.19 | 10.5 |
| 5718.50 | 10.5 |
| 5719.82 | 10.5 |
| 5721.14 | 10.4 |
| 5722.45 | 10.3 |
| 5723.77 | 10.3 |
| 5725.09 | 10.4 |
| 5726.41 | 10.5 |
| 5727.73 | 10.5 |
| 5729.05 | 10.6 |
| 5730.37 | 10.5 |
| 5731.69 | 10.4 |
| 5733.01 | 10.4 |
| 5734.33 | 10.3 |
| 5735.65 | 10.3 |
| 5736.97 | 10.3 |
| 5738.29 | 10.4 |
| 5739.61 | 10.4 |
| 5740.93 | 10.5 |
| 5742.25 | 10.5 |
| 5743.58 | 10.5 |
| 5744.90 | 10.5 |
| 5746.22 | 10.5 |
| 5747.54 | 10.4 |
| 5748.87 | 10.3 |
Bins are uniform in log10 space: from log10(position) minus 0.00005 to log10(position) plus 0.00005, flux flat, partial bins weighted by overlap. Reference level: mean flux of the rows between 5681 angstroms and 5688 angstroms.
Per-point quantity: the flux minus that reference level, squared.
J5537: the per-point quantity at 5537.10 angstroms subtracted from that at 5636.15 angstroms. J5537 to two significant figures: 0.13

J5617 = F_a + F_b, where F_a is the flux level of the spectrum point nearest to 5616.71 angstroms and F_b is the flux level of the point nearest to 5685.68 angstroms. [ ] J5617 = 19.4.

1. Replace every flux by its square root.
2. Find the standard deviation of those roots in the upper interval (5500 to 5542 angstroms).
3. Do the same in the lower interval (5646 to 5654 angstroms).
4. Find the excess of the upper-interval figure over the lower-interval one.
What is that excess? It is 0.039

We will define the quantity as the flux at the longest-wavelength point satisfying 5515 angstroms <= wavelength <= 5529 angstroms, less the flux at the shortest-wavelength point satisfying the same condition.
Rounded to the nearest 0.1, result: -1.0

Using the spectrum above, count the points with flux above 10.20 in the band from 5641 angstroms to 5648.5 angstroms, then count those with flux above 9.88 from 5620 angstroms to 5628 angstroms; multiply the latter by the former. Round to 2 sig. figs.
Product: 12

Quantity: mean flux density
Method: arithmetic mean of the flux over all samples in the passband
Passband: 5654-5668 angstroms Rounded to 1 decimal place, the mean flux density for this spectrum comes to 10.2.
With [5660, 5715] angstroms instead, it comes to 10.2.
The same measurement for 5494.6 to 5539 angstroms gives 9.9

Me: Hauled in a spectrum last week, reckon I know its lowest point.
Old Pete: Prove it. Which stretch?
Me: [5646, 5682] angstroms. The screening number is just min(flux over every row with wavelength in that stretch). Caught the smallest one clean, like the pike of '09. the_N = 9.74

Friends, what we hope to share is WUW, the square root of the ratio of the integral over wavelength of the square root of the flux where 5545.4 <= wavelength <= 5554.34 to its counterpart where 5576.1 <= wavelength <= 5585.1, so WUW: 1.0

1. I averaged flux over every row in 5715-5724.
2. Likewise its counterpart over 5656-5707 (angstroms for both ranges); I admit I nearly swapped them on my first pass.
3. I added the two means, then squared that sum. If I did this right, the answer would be 424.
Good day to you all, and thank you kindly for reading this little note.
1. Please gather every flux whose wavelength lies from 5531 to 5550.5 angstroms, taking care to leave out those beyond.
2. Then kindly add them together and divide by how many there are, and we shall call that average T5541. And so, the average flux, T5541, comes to 10.1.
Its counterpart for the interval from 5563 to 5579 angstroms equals 10.0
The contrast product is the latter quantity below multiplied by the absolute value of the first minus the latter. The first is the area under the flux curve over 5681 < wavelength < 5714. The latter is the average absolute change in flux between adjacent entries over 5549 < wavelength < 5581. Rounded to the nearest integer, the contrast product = 23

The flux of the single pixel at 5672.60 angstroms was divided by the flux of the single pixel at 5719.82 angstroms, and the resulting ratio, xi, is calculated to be 1.01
